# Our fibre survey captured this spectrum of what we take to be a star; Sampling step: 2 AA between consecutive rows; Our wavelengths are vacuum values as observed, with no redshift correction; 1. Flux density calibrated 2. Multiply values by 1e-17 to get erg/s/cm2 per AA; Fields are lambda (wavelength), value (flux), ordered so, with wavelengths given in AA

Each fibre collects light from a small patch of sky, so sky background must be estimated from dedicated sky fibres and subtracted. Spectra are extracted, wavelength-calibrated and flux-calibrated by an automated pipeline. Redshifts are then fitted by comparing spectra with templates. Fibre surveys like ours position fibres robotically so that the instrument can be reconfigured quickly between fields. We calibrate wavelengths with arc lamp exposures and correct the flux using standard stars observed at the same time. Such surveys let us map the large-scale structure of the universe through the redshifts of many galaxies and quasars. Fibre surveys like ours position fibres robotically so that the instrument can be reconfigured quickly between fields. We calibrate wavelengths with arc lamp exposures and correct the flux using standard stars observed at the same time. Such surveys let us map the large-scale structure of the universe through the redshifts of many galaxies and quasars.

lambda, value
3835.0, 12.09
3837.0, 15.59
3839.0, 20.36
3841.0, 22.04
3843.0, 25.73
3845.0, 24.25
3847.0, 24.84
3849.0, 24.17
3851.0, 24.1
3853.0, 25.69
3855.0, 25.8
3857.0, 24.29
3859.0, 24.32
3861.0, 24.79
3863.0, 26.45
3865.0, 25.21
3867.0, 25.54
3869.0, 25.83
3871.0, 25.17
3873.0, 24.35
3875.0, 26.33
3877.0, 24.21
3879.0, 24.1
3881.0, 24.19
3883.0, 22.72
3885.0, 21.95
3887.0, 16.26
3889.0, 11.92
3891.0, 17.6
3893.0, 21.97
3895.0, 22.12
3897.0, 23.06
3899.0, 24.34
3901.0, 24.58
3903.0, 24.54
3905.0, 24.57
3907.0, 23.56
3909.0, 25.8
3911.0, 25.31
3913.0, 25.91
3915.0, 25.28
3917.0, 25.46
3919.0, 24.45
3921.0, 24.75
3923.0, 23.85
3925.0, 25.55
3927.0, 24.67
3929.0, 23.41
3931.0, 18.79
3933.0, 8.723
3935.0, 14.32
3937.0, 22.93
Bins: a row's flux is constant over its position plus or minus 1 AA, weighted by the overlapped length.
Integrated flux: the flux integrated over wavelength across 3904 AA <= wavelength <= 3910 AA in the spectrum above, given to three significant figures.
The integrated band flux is 148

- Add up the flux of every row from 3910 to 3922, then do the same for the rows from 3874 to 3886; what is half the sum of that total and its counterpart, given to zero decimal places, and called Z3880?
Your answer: 147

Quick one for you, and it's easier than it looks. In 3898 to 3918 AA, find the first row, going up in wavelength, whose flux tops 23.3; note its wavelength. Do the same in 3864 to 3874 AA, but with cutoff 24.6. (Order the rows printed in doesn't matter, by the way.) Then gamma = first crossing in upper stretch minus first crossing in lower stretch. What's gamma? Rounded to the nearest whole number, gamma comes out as 34 AA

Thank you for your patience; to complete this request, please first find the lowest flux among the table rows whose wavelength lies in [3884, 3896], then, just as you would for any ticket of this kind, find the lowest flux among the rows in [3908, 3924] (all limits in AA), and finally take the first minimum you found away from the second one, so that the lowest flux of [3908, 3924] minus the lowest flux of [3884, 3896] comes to 12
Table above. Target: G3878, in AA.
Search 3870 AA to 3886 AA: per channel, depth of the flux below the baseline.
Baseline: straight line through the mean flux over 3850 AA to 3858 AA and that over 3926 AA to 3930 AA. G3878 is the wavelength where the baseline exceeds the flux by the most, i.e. 3885.0 AA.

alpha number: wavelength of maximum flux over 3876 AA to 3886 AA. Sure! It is 3877.0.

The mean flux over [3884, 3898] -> 19.3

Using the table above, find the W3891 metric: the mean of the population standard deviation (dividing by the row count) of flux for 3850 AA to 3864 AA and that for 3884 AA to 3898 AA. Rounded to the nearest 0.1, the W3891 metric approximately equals 2.3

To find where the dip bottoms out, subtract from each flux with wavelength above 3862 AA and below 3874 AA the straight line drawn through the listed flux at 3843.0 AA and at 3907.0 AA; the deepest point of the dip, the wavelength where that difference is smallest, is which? 3873.0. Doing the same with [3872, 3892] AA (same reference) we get 3889.0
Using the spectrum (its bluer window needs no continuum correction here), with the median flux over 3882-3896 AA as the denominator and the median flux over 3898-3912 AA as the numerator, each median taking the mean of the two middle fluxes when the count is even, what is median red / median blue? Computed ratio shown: 1.12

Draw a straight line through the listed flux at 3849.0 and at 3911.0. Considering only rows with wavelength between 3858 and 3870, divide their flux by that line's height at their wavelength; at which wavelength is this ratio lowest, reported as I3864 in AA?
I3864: 3859.0 AA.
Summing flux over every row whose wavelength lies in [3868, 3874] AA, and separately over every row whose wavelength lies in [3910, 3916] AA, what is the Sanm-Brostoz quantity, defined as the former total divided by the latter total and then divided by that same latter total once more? 0.0129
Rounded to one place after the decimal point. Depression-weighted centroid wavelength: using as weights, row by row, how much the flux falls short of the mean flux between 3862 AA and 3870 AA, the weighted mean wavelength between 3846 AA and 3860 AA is 3852.9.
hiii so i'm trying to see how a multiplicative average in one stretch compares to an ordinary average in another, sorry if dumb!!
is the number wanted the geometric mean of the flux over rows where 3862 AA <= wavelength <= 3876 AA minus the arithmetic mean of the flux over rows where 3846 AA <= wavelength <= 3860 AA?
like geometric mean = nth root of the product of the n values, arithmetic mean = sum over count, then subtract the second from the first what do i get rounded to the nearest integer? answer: 1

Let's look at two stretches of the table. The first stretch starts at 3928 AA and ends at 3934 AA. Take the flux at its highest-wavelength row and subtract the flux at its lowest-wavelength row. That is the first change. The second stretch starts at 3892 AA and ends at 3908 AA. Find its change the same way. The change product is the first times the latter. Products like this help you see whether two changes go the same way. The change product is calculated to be -23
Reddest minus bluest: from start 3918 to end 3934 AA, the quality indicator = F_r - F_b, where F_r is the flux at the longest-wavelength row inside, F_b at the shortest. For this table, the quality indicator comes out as -16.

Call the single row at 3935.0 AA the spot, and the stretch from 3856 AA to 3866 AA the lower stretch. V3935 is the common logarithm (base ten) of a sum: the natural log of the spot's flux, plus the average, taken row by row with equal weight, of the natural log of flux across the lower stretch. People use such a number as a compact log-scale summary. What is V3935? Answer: 0.77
